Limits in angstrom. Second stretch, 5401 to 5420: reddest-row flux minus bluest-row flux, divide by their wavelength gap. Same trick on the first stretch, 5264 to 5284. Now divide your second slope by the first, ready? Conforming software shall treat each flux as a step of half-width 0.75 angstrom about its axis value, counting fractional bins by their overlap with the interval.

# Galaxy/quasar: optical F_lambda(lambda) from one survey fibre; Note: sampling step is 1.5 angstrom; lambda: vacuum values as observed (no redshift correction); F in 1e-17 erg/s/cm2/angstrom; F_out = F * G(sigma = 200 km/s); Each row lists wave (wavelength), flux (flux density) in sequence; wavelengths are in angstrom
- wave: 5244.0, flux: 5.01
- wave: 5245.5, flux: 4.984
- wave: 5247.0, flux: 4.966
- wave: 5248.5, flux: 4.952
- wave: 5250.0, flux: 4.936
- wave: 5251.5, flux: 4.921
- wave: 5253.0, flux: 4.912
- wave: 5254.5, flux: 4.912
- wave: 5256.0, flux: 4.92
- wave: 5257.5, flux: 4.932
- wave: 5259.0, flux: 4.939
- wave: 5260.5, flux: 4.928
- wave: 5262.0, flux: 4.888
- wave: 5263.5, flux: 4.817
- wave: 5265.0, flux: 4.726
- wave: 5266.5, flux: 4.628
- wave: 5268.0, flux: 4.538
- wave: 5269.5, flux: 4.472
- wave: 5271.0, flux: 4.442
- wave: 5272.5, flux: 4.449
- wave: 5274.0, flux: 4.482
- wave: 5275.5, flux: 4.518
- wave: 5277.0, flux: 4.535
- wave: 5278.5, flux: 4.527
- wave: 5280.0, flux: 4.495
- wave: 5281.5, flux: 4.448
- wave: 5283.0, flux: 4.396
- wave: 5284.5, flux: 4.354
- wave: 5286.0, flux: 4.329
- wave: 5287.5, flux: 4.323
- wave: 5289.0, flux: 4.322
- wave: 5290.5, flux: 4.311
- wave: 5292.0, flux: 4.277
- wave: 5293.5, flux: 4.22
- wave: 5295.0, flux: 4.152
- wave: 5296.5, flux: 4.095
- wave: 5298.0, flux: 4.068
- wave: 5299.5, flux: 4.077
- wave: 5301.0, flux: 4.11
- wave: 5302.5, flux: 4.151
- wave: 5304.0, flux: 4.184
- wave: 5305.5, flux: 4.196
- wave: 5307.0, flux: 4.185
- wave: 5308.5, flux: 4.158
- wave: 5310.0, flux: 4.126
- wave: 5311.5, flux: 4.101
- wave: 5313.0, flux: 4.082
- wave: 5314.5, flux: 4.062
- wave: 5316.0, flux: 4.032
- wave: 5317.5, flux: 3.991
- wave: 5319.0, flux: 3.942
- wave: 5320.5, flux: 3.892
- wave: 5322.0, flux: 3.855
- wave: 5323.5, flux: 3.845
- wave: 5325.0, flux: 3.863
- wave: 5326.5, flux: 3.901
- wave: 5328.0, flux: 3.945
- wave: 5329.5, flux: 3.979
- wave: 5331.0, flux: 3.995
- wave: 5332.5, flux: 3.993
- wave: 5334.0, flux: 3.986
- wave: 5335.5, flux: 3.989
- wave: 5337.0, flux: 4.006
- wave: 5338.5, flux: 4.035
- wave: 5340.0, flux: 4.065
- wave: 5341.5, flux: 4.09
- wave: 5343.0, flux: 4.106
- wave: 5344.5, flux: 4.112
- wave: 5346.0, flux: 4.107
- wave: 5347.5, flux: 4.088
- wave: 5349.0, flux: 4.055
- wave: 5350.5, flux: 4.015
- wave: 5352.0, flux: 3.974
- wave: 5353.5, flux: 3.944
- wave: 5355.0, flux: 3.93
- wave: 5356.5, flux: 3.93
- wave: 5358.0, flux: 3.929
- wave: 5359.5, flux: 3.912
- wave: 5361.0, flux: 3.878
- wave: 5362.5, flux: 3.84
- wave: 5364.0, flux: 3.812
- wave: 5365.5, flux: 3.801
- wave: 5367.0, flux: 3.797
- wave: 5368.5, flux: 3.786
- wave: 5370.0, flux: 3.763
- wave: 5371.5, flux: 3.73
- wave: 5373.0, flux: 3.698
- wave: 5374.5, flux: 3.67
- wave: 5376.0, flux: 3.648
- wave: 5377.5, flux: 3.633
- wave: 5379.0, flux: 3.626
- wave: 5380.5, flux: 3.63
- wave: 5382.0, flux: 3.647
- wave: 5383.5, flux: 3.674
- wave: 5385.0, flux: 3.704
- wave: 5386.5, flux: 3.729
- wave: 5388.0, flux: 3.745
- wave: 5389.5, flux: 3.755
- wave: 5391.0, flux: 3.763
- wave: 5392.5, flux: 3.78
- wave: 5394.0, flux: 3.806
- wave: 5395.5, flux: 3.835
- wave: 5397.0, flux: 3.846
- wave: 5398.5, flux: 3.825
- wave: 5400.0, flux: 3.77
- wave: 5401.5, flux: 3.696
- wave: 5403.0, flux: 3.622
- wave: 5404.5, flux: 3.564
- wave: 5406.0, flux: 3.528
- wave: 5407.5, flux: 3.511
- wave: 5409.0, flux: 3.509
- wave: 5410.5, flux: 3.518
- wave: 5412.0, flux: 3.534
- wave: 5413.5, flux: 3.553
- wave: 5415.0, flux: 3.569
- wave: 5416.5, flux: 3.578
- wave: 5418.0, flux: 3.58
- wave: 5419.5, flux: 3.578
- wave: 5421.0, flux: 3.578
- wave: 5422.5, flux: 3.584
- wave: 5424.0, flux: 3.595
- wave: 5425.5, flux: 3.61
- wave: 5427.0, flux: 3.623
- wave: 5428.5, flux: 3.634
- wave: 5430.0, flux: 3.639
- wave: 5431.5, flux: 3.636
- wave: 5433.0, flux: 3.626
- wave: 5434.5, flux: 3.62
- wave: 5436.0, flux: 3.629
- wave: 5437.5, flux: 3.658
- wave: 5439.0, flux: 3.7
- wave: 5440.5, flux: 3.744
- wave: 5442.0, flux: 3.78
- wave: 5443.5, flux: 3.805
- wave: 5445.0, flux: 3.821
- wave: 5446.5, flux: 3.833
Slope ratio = 0.4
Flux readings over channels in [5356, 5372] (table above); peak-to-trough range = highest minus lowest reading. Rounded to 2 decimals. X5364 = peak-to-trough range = 0.20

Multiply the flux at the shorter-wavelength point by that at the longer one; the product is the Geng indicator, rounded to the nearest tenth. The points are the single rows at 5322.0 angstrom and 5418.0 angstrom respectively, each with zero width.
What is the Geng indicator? 13.8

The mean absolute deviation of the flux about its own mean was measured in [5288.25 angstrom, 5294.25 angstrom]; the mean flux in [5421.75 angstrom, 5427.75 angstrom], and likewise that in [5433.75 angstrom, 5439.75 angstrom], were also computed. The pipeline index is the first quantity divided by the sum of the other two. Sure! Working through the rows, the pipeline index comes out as 0.0047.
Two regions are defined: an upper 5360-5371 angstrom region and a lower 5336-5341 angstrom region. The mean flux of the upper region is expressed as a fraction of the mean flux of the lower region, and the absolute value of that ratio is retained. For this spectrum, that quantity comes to 0.94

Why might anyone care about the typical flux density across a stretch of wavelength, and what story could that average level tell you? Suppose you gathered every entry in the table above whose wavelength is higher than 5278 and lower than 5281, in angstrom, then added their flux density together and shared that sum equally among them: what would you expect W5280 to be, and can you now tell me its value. 4.5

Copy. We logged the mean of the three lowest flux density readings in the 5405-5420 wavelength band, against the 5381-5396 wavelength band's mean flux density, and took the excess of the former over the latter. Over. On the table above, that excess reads -0.23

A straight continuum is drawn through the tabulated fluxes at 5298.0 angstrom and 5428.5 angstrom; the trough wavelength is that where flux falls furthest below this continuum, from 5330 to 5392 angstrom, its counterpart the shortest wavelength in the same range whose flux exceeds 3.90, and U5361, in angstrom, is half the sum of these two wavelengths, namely 5355.0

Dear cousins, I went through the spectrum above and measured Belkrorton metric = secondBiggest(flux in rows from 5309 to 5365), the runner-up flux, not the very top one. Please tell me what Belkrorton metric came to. 4.112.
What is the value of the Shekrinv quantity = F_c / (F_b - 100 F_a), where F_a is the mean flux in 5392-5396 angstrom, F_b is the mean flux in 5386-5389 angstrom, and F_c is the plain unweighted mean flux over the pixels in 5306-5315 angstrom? -0.0109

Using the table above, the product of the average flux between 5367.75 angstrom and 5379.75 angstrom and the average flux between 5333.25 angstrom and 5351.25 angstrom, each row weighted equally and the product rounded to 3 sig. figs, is 15.0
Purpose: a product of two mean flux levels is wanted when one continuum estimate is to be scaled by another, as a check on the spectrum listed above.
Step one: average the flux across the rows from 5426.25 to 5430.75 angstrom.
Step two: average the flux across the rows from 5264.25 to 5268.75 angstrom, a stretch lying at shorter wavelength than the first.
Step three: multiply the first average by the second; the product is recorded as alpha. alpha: 16.8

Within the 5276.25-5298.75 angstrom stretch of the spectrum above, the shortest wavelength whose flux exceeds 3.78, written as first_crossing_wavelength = 5277.0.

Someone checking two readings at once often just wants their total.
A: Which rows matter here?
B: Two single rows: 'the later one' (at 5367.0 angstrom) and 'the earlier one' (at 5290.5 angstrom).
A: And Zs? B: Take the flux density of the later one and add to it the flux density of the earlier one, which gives 8.1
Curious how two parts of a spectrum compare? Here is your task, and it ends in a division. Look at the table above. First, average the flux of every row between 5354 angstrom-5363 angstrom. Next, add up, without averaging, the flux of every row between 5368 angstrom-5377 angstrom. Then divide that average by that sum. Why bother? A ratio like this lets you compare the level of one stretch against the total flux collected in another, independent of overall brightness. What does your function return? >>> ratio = 0.175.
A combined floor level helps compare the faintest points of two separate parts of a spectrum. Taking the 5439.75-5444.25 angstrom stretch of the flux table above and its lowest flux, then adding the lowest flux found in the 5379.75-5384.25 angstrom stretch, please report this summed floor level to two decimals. 7.37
